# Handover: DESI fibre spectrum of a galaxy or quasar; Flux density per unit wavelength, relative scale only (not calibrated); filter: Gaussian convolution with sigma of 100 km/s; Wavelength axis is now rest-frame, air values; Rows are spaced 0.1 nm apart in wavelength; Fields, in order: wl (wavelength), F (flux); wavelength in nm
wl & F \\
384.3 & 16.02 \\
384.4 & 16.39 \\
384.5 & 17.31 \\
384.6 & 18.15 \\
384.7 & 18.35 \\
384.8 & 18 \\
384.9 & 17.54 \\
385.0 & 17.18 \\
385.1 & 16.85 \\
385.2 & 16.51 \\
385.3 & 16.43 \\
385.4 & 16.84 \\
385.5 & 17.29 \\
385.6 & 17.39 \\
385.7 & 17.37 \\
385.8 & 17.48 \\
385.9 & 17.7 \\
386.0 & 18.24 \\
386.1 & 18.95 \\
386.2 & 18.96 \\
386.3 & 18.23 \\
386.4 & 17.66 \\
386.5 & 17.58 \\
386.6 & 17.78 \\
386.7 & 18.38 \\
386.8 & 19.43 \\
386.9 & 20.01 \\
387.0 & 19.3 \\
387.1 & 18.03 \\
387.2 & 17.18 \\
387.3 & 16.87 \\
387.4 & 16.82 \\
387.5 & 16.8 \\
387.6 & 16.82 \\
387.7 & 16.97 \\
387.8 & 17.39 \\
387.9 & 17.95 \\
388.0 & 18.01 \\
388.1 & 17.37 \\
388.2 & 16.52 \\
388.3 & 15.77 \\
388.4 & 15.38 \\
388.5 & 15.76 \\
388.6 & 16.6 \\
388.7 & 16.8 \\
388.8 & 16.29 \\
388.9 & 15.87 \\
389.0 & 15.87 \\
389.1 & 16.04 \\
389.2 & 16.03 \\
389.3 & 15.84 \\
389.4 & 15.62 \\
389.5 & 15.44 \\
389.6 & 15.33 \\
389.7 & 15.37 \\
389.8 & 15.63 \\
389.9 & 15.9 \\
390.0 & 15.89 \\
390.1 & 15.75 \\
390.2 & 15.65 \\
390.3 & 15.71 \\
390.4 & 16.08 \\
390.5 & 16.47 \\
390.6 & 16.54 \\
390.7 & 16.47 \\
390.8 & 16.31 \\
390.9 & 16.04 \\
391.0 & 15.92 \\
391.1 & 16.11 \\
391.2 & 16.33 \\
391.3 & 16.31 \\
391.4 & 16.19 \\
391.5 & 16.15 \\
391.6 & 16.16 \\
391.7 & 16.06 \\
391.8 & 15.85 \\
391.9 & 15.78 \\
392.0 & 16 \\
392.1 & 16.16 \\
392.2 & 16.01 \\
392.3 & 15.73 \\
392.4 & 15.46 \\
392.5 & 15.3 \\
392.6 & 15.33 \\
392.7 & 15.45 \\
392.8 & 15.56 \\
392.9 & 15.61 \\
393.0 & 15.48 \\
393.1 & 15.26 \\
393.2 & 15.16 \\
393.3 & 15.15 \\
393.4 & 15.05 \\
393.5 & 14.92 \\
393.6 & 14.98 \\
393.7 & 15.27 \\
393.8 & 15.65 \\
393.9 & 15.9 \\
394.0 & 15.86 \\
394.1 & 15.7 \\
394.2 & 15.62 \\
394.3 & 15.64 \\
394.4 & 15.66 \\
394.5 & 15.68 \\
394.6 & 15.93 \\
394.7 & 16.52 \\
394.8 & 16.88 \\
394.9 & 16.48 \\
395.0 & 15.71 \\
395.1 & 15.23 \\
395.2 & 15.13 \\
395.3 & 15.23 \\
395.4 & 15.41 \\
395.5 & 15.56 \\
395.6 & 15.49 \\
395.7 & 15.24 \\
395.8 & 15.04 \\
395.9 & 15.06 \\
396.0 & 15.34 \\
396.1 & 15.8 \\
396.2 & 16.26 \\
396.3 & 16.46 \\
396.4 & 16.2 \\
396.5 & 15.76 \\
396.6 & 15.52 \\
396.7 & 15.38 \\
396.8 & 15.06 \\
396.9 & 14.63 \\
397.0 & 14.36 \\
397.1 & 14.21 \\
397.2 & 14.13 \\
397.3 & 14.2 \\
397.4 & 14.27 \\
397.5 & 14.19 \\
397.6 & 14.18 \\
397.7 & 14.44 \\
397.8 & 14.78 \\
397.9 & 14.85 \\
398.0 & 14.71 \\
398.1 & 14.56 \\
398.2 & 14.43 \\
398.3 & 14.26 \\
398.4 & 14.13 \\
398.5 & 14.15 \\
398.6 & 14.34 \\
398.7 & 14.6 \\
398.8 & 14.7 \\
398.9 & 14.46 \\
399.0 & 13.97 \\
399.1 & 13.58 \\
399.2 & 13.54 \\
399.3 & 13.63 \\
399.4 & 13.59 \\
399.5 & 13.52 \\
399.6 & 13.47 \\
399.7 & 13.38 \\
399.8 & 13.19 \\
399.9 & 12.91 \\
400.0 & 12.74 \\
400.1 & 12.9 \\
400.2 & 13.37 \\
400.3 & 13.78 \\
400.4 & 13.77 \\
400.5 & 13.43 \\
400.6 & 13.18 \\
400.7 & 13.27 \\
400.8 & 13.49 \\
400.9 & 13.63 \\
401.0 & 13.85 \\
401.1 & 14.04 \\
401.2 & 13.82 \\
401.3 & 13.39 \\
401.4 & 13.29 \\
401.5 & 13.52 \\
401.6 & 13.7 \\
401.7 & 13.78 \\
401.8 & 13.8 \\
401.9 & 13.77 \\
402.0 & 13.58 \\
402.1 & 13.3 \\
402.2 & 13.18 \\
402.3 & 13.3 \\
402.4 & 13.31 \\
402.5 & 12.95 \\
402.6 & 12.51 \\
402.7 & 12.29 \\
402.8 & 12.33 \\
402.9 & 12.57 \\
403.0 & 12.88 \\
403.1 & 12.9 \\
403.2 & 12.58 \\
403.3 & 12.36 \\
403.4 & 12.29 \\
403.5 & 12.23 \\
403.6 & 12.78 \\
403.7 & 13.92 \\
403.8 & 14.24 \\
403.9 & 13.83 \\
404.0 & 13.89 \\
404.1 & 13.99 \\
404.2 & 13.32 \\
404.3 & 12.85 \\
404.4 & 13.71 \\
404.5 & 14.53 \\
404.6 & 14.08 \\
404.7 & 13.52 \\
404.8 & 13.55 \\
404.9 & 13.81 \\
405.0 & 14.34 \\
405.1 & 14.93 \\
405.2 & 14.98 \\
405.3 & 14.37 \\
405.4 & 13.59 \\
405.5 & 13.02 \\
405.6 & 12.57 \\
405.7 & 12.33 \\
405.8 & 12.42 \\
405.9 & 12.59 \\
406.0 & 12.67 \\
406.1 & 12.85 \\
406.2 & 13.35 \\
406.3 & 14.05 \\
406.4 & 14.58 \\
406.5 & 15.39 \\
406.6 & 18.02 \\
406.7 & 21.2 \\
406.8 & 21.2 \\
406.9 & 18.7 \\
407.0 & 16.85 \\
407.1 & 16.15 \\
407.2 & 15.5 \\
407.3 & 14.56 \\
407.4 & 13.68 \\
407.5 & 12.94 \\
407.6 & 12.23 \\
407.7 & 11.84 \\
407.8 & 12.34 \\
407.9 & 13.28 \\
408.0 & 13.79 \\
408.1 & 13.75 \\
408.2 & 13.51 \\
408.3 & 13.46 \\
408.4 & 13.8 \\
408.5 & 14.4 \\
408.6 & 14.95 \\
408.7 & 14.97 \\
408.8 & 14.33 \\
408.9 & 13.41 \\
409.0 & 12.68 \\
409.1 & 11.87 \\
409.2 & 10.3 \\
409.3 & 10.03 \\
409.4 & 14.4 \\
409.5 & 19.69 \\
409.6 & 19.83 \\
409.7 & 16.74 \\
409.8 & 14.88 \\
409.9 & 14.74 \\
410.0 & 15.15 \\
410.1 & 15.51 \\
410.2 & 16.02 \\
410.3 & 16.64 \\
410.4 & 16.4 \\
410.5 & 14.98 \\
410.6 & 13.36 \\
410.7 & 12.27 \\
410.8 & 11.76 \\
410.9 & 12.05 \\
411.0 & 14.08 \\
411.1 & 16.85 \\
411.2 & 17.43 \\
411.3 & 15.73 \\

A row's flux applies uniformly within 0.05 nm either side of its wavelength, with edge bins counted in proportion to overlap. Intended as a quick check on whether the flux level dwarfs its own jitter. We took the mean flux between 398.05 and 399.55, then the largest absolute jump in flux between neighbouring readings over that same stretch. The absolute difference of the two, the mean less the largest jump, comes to 13.6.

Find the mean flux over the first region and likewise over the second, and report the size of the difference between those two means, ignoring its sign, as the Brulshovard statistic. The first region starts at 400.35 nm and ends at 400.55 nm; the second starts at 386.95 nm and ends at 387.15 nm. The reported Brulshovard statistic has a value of 5.1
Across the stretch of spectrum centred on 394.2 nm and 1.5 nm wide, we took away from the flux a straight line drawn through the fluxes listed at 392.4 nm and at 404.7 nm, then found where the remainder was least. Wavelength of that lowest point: 393.5 nm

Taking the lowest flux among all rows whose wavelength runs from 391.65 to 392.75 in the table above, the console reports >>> 15.3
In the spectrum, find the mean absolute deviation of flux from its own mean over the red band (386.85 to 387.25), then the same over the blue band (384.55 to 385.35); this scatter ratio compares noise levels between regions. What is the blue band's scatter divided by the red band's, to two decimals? 0.62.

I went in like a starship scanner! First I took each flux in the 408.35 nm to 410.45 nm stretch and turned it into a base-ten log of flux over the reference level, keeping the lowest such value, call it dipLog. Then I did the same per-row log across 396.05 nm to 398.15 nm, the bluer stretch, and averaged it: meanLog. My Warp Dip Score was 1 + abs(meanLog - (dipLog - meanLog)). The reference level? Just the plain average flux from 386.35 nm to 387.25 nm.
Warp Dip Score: 1.08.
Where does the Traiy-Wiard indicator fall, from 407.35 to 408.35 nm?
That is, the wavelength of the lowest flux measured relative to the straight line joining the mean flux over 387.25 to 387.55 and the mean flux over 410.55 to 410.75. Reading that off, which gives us 407.7 nm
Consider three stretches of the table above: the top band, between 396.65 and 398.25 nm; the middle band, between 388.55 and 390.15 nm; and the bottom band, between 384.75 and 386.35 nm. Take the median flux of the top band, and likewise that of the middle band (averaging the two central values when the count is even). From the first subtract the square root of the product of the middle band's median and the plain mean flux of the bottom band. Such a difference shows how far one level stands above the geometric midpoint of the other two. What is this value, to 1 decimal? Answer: -2.3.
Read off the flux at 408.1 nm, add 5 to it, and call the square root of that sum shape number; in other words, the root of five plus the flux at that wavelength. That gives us 4.33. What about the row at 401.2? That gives 4.34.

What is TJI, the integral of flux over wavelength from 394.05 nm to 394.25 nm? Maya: 3.13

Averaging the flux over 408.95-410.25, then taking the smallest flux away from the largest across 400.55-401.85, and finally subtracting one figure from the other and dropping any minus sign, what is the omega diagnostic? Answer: 13.9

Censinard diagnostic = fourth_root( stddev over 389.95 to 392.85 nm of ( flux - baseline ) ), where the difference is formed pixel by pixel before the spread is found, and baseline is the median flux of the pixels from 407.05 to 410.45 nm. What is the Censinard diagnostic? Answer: 0.76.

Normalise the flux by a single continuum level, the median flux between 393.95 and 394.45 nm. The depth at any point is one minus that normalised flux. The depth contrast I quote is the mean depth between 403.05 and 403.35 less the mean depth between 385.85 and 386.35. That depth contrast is 0.371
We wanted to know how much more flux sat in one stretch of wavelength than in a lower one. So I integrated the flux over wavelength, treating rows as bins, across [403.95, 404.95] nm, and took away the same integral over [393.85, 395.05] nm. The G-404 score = -5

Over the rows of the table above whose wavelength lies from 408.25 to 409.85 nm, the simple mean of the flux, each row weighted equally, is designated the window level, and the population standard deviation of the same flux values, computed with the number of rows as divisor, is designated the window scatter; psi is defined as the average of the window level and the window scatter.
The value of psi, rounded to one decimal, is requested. 8.5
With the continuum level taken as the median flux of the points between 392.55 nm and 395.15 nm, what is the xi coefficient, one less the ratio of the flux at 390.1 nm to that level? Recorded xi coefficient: -0.009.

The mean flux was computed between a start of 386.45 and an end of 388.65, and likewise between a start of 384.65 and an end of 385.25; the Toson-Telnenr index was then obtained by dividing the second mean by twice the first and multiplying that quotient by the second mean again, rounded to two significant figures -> 8.7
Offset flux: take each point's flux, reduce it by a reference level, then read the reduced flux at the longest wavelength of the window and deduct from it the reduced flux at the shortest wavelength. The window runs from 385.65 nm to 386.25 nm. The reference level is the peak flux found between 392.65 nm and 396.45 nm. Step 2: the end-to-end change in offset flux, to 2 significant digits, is 1.6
